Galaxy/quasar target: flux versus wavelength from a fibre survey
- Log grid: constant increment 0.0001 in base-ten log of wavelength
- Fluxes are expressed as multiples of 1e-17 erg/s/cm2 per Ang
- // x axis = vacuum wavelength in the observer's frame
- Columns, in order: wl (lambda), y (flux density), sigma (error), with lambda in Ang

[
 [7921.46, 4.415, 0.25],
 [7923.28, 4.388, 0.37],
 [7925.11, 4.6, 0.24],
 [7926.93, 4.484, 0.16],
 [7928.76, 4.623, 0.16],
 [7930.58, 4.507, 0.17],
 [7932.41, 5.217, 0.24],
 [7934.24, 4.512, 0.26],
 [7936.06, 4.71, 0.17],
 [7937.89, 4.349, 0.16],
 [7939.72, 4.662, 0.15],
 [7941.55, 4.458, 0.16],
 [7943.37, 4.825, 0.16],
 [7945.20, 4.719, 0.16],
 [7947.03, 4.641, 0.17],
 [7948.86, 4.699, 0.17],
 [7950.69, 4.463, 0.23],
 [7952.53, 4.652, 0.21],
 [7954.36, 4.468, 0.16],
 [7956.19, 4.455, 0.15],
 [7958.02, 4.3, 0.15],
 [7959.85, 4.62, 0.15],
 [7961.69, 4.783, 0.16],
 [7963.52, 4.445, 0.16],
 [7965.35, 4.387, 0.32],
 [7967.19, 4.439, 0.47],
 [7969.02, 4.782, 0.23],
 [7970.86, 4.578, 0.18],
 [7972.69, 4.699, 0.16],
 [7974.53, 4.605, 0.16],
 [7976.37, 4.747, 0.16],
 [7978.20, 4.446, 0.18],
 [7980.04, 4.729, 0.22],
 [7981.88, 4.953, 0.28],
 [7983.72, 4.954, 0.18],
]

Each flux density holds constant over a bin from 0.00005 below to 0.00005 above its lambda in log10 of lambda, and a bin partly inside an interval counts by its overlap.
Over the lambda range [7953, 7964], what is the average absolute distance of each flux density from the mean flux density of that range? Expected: 0.13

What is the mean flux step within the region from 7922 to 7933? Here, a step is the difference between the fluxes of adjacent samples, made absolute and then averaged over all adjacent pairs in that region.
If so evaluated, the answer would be 0.26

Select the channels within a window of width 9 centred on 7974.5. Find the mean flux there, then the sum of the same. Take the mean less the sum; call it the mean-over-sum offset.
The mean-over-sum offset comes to -18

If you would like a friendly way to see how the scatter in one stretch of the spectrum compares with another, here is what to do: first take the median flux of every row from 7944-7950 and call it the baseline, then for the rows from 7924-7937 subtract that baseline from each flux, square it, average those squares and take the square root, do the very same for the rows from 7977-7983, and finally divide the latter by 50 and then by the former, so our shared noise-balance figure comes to 0.0173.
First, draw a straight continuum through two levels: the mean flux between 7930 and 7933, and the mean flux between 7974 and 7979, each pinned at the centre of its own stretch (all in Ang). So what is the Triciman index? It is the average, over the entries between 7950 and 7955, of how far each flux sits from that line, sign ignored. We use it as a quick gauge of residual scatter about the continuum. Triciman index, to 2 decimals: 0.21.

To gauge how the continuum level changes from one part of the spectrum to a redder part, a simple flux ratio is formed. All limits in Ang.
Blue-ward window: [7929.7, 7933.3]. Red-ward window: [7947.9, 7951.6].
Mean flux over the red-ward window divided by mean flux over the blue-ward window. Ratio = 0.94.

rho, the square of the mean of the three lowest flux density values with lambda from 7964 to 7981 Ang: 19.6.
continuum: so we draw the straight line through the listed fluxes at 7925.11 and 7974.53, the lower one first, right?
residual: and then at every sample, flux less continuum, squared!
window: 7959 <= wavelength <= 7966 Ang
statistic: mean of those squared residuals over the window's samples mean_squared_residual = 0.026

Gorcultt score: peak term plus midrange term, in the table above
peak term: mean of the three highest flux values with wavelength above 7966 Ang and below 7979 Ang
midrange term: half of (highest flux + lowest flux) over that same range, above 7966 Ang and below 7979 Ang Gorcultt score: 9.35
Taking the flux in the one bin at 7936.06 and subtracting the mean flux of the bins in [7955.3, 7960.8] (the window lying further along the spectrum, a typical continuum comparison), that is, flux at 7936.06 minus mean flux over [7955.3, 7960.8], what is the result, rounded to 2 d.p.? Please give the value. 0.25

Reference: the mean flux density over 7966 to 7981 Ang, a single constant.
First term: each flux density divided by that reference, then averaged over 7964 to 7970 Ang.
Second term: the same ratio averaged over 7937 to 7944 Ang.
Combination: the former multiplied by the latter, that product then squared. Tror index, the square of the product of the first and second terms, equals 0.94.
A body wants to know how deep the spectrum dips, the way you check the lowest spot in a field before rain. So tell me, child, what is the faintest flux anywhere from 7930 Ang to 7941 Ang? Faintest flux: 4.349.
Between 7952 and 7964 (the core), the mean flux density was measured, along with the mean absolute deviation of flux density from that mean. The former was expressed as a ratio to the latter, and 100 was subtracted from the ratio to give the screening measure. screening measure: -65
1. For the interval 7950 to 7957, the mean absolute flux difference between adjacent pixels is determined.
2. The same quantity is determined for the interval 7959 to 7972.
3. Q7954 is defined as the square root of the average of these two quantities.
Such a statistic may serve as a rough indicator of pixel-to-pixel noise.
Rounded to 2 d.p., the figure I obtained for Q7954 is 0.40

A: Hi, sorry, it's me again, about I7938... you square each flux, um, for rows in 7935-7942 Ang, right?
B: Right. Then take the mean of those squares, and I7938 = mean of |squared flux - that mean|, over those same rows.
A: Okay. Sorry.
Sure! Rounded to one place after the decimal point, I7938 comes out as 1.3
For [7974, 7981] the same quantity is 1.0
